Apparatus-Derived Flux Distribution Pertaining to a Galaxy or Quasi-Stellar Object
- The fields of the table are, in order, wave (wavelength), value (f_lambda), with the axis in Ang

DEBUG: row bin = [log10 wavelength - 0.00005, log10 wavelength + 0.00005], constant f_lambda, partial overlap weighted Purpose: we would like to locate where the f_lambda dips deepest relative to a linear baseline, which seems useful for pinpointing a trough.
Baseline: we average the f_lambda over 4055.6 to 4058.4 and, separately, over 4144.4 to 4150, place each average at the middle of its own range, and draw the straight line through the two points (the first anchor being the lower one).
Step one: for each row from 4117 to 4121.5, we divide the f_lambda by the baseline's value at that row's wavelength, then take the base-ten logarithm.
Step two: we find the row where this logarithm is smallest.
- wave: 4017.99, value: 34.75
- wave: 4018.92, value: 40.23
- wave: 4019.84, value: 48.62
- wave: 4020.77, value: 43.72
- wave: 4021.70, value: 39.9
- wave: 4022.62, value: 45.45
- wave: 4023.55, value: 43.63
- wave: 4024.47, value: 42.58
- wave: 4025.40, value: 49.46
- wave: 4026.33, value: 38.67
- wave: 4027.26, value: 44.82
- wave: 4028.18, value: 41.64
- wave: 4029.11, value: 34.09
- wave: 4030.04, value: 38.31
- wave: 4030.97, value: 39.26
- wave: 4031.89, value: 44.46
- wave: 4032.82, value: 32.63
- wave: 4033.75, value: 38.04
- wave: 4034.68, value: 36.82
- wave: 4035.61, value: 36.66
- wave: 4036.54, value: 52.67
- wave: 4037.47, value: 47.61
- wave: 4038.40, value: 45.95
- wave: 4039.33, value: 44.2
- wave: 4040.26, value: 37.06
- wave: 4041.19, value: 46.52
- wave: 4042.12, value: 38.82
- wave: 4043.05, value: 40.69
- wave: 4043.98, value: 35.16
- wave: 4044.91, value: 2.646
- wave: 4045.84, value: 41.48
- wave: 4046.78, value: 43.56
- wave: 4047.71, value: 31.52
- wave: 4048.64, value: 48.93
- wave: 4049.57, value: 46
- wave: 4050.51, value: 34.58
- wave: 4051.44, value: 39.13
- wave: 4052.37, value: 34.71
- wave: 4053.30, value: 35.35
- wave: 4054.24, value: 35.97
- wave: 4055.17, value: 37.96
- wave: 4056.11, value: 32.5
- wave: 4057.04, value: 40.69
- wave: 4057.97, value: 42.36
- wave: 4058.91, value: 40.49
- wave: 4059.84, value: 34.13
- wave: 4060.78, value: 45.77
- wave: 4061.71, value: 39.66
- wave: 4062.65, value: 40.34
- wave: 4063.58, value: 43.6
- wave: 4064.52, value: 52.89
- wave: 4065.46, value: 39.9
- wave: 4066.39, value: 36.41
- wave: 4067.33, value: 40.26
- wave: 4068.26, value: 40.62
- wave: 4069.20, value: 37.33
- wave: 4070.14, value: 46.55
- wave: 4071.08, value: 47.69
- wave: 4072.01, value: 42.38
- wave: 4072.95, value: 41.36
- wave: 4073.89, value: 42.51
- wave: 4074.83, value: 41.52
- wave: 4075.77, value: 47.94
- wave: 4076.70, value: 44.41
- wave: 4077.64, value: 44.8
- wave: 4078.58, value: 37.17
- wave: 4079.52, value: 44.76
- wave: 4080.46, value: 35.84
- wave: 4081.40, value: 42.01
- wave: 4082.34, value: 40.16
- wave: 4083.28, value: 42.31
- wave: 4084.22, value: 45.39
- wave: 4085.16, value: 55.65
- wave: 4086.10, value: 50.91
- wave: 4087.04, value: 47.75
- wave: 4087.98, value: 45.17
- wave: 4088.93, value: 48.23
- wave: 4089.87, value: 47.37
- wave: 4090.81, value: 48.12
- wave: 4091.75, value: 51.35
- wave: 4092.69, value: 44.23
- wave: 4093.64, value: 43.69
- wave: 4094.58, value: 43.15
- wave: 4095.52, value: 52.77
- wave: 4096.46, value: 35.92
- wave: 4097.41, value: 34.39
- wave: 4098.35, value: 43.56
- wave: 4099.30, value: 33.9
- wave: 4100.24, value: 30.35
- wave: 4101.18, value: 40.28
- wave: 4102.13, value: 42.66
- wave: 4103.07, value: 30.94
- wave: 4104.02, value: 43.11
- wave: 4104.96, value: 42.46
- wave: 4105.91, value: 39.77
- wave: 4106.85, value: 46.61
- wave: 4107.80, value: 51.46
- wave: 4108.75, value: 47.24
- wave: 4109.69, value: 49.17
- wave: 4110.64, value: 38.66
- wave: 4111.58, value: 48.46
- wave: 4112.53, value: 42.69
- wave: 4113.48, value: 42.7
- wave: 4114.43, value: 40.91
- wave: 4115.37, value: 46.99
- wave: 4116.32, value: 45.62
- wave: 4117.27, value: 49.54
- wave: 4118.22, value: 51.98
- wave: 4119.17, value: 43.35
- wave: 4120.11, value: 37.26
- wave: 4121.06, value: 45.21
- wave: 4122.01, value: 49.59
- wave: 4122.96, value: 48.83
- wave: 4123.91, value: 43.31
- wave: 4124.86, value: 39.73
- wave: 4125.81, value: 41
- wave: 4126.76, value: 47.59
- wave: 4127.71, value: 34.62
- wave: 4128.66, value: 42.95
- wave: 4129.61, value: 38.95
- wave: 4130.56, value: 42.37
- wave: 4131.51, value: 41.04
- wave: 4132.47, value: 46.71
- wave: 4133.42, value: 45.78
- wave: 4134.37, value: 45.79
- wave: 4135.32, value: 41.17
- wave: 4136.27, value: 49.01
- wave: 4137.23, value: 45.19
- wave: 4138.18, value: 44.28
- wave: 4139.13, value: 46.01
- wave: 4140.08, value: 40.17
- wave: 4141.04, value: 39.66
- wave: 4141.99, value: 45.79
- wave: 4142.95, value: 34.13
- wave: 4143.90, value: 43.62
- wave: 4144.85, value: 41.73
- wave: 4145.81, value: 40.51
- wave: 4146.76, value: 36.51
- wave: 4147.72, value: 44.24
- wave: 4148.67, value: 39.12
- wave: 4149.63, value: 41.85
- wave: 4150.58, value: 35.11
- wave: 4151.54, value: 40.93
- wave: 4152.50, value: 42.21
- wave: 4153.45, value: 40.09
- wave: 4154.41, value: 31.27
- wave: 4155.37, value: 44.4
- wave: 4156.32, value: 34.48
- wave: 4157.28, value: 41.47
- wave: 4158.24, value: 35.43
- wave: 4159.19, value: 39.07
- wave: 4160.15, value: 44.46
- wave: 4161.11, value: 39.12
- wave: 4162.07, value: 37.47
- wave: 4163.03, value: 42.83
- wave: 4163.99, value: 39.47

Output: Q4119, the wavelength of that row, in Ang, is 4120.11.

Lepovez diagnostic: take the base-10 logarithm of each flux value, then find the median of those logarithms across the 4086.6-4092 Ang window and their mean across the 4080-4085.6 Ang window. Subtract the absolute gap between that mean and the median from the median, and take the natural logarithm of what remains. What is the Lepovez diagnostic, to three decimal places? 0.492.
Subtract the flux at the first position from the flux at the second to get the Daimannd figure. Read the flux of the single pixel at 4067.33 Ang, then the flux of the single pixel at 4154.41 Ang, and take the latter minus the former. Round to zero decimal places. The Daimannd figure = -9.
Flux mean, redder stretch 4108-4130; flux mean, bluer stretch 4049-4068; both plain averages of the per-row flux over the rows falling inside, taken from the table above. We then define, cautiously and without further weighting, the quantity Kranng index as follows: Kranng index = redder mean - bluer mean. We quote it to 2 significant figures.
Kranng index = 4.6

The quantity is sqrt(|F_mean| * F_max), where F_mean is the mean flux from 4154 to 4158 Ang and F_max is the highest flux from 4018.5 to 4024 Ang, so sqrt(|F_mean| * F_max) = 42.9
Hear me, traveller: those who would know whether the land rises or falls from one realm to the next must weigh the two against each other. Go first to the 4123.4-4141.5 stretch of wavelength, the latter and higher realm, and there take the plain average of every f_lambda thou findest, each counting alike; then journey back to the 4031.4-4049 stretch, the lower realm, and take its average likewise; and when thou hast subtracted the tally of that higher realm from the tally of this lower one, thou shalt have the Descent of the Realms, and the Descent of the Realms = -3.7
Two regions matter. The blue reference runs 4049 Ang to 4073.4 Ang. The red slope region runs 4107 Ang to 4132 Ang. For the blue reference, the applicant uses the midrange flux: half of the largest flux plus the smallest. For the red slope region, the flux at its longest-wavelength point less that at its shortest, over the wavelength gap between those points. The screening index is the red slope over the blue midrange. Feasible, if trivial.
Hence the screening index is -0.010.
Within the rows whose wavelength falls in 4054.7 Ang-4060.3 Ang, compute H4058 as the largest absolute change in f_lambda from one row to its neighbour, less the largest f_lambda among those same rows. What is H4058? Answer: -34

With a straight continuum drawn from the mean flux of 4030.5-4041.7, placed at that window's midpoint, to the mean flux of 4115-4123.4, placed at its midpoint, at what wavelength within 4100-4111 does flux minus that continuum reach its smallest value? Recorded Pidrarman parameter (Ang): 4100.24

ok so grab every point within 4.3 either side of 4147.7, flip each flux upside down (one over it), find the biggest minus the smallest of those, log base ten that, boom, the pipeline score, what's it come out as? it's -2.23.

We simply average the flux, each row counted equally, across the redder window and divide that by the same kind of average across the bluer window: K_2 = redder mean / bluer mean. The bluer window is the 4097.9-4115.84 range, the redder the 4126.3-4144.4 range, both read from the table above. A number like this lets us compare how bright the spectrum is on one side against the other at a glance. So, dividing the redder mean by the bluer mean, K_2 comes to 1.02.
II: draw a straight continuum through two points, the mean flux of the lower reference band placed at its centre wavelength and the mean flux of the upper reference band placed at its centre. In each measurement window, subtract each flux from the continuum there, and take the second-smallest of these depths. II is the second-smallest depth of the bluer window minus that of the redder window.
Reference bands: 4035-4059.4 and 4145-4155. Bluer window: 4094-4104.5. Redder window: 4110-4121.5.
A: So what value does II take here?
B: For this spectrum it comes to 5.9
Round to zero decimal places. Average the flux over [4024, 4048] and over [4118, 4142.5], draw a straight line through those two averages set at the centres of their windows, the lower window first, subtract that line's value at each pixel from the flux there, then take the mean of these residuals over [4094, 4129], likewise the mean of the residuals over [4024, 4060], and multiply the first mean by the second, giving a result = 0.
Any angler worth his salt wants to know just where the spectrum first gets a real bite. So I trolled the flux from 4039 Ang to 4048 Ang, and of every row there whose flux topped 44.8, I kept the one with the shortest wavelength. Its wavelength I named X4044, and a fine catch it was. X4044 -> 4041.19 Ang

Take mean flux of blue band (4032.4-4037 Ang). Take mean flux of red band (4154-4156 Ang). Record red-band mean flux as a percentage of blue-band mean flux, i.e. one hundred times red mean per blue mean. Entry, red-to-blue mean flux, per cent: 96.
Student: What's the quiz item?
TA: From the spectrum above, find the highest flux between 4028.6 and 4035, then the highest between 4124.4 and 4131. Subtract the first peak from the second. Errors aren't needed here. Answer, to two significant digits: 3.1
